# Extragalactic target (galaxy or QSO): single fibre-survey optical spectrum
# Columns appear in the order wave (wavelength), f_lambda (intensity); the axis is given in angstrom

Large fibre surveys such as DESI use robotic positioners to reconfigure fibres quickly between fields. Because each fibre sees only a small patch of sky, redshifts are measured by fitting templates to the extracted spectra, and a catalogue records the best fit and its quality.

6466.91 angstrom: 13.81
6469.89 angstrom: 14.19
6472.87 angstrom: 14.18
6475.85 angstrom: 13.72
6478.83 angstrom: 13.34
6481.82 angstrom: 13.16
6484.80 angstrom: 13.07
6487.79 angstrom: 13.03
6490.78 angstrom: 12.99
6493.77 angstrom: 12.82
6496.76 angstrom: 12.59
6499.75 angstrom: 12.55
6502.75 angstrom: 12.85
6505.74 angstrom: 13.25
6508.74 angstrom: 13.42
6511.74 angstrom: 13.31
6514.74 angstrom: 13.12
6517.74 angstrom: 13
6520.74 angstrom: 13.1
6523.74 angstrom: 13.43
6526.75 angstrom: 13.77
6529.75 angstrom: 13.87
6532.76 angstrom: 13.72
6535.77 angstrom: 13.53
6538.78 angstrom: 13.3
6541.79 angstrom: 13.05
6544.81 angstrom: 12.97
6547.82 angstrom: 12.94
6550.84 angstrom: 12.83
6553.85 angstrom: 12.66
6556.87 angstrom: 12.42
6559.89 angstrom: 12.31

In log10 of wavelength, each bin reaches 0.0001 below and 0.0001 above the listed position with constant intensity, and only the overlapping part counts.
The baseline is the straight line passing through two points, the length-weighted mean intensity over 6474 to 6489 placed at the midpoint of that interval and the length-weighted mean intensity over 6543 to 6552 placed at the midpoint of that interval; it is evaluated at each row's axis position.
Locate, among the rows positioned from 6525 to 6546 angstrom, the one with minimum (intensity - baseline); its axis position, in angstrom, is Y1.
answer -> 6544.81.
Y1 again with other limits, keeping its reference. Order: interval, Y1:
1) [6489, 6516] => 6499.75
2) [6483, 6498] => 6496.76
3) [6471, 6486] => 6484.80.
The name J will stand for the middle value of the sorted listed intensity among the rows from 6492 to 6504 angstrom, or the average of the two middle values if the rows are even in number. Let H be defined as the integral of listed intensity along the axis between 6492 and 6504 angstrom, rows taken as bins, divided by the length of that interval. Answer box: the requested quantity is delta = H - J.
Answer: 0.00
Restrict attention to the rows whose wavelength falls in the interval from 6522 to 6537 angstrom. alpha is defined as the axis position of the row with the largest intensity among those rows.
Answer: 6529.75 angstrom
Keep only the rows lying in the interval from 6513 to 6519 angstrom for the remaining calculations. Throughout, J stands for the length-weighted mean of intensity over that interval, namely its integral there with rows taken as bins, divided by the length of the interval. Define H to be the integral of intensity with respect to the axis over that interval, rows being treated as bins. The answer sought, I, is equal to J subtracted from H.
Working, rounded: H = 78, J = 13.1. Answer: 65.4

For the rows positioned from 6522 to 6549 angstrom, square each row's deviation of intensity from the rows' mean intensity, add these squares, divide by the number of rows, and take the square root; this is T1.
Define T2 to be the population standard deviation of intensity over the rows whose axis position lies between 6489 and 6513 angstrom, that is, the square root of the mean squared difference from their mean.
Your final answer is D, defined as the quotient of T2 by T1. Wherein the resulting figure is 0.9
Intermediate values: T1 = 0.33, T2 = 0.31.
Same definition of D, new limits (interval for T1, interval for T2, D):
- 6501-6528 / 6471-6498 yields 1.8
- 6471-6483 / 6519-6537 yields 0.7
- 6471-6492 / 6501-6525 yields 0.5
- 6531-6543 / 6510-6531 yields 1.3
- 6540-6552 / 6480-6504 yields 2.6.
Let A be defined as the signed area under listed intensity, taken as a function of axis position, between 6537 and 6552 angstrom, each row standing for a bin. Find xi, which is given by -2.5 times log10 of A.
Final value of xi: -5.727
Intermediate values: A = 195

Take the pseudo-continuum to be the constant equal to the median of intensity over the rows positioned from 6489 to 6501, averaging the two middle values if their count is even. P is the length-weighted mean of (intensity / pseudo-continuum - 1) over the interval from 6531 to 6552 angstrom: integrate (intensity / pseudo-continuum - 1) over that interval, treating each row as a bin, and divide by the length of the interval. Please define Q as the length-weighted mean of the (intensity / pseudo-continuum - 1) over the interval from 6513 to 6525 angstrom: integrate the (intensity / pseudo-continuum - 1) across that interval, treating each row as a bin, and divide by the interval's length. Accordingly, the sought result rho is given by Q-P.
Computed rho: 0.00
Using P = 0.04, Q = 0.036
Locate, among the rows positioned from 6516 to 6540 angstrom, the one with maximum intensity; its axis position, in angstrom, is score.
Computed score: 6529.75 angstrom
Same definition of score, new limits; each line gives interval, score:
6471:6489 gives 6472.87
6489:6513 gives 6508.74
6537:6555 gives 6538.78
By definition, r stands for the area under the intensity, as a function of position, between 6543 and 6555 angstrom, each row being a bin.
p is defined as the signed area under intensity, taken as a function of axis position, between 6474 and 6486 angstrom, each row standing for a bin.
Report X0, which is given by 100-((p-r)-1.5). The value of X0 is 96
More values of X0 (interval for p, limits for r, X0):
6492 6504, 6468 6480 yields 116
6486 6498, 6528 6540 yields 111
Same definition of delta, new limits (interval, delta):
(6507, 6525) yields 0.01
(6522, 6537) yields -0.06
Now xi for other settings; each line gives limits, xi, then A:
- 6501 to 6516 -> -5.740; 198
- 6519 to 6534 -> -5.772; 204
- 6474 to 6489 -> -5.749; 199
